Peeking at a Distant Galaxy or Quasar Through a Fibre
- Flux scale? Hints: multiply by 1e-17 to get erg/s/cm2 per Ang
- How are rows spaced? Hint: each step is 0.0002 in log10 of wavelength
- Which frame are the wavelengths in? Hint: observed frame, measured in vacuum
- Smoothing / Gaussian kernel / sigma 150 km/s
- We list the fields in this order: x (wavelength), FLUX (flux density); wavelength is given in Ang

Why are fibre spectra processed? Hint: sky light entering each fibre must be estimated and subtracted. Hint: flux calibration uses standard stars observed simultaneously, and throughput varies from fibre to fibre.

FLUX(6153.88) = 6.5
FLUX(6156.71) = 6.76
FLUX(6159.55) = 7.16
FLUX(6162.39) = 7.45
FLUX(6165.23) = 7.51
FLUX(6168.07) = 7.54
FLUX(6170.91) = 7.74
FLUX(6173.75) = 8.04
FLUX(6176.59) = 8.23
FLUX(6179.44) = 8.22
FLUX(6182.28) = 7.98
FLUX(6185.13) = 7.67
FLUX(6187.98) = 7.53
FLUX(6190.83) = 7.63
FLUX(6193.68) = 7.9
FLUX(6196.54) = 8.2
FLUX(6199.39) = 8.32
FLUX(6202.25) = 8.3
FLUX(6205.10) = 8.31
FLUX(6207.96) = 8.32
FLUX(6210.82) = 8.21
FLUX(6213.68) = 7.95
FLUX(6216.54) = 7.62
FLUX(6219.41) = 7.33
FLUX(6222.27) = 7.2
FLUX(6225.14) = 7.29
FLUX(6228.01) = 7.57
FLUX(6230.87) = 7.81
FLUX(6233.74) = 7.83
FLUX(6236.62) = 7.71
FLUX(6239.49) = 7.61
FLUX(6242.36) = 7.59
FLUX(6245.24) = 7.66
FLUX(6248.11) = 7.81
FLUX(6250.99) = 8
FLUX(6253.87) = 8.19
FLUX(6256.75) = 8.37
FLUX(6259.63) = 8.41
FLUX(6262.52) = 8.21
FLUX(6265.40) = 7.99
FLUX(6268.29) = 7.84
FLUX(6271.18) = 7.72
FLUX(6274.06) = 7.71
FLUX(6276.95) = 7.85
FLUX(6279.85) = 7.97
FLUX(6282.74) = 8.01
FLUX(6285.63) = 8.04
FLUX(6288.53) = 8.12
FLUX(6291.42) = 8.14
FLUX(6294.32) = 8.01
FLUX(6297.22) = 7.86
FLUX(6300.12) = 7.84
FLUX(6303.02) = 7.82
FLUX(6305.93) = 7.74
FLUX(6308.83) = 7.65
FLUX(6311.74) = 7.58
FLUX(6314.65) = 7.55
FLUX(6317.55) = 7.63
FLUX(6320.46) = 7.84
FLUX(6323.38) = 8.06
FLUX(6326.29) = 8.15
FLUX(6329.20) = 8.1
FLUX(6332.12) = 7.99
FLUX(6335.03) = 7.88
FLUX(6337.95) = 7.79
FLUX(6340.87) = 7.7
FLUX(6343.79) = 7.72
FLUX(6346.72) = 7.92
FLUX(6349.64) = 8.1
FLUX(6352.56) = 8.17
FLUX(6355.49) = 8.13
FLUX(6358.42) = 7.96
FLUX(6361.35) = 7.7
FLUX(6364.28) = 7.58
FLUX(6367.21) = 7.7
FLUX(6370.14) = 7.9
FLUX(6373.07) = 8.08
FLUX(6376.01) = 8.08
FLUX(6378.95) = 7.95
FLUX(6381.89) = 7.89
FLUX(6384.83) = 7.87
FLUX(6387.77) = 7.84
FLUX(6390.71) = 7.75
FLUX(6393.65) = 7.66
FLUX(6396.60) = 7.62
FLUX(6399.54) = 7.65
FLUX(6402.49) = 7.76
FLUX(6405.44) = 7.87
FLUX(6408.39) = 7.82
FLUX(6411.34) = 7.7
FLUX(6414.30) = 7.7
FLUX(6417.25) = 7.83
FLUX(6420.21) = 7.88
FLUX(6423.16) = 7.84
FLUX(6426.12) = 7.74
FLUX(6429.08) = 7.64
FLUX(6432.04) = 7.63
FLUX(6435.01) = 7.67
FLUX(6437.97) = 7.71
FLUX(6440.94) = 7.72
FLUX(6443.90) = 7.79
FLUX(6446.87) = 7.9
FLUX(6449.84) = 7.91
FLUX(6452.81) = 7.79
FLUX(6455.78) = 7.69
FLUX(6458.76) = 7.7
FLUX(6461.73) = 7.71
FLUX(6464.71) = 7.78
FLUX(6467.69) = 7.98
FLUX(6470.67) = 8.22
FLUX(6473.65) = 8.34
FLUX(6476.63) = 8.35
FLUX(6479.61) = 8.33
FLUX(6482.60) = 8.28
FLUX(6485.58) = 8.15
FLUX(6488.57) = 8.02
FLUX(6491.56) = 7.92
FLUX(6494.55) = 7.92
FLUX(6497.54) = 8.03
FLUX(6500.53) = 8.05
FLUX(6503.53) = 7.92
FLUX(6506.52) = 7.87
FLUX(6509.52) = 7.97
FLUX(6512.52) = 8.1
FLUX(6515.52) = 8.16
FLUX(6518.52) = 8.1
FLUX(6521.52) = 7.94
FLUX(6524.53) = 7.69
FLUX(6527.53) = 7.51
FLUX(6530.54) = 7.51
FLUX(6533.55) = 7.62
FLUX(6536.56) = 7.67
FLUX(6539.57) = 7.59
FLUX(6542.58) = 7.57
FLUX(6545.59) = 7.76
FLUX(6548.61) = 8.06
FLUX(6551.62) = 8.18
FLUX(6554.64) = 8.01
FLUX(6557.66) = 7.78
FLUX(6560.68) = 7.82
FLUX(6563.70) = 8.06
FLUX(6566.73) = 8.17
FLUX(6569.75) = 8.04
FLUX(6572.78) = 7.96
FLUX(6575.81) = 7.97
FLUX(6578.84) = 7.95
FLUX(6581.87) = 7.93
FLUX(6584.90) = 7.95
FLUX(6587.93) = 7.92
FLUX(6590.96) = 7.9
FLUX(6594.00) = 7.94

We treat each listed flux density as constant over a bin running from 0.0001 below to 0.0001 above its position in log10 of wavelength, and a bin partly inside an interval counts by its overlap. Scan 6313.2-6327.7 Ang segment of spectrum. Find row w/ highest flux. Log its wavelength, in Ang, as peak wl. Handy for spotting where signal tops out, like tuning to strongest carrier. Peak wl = 6326.29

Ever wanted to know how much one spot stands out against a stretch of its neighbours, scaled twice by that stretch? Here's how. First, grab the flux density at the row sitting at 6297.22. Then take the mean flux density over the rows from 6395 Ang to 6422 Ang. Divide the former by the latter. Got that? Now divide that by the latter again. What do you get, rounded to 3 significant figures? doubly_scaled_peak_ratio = 0.131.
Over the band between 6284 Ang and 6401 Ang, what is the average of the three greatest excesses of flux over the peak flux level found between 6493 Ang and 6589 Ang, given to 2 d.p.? -0.03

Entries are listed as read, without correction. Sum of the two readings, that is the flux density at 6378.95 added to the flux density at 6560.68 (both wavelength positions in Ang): 15.77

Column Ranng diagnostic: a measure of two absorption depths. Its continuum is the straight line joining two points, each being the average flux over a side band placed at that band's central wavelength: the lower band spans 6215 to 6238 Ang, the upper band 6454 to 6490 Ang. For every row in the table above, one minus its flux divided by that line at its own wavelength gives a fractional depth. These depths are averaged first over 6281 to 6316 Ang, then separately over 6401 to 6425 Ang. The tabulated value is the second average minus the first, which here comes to 0.038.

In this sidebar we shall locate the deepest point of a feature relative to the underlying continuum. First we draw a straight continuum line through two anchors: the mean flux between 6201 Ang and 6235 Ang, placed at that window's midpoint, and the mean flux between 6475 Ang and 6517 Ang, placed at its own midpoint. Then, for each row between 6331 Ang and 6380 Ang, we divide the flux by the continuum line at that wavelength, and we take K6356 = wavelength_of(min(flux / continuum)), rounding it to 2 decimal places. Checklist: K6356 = 6364.28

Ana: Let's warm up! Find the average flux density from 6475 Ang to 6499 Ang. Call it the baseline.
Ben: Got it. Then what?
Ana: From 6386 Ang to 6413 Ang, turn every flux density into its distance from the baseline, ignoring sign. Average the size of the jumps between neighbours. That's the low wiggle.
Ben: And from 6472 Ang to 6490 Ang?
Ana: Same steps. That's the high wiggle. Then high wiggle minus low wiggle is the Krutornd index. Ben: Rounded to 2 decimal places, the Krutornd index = -0.02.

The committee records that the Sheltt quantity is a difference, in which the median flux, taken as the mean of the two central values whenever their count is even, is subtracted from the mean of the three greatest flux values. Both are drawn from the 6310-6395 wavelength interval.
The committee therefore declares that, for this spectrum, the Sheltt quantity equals 0.27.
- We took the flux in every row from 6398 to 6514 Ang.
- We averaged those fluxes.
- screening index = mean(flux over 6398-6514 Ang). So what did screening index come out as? 7.89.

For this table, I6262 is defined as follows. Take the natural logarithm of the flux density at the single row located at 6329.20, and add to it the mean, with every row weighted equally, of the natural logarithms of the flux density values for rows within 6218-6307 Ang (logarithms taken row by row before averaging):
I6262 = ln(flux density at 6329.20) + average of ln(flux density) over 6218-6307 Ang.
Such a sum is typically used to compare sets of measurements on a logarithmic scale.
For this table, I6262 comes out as 4.15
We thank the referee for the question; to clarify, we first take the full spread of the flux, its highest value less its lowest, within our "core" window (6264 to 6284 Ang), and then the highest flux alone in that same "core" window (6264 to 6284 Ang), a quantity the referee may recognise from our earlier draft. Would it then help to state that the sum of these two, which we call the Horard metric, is 8.31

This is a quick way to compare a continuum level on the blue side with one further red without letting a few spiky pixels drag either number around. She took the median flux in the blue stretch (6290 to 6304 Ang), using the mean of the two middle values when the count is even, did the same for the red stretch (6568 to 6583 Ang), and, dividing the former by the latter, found 0.99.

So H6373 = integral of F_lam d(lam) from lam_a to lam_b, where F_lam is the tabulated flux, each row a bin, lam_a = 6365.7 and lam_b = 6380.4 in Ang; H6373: 117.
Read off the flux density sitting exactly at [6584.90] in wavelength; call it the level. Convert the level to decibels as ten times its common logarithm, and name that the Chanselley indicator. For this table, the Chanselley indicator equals 9.00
